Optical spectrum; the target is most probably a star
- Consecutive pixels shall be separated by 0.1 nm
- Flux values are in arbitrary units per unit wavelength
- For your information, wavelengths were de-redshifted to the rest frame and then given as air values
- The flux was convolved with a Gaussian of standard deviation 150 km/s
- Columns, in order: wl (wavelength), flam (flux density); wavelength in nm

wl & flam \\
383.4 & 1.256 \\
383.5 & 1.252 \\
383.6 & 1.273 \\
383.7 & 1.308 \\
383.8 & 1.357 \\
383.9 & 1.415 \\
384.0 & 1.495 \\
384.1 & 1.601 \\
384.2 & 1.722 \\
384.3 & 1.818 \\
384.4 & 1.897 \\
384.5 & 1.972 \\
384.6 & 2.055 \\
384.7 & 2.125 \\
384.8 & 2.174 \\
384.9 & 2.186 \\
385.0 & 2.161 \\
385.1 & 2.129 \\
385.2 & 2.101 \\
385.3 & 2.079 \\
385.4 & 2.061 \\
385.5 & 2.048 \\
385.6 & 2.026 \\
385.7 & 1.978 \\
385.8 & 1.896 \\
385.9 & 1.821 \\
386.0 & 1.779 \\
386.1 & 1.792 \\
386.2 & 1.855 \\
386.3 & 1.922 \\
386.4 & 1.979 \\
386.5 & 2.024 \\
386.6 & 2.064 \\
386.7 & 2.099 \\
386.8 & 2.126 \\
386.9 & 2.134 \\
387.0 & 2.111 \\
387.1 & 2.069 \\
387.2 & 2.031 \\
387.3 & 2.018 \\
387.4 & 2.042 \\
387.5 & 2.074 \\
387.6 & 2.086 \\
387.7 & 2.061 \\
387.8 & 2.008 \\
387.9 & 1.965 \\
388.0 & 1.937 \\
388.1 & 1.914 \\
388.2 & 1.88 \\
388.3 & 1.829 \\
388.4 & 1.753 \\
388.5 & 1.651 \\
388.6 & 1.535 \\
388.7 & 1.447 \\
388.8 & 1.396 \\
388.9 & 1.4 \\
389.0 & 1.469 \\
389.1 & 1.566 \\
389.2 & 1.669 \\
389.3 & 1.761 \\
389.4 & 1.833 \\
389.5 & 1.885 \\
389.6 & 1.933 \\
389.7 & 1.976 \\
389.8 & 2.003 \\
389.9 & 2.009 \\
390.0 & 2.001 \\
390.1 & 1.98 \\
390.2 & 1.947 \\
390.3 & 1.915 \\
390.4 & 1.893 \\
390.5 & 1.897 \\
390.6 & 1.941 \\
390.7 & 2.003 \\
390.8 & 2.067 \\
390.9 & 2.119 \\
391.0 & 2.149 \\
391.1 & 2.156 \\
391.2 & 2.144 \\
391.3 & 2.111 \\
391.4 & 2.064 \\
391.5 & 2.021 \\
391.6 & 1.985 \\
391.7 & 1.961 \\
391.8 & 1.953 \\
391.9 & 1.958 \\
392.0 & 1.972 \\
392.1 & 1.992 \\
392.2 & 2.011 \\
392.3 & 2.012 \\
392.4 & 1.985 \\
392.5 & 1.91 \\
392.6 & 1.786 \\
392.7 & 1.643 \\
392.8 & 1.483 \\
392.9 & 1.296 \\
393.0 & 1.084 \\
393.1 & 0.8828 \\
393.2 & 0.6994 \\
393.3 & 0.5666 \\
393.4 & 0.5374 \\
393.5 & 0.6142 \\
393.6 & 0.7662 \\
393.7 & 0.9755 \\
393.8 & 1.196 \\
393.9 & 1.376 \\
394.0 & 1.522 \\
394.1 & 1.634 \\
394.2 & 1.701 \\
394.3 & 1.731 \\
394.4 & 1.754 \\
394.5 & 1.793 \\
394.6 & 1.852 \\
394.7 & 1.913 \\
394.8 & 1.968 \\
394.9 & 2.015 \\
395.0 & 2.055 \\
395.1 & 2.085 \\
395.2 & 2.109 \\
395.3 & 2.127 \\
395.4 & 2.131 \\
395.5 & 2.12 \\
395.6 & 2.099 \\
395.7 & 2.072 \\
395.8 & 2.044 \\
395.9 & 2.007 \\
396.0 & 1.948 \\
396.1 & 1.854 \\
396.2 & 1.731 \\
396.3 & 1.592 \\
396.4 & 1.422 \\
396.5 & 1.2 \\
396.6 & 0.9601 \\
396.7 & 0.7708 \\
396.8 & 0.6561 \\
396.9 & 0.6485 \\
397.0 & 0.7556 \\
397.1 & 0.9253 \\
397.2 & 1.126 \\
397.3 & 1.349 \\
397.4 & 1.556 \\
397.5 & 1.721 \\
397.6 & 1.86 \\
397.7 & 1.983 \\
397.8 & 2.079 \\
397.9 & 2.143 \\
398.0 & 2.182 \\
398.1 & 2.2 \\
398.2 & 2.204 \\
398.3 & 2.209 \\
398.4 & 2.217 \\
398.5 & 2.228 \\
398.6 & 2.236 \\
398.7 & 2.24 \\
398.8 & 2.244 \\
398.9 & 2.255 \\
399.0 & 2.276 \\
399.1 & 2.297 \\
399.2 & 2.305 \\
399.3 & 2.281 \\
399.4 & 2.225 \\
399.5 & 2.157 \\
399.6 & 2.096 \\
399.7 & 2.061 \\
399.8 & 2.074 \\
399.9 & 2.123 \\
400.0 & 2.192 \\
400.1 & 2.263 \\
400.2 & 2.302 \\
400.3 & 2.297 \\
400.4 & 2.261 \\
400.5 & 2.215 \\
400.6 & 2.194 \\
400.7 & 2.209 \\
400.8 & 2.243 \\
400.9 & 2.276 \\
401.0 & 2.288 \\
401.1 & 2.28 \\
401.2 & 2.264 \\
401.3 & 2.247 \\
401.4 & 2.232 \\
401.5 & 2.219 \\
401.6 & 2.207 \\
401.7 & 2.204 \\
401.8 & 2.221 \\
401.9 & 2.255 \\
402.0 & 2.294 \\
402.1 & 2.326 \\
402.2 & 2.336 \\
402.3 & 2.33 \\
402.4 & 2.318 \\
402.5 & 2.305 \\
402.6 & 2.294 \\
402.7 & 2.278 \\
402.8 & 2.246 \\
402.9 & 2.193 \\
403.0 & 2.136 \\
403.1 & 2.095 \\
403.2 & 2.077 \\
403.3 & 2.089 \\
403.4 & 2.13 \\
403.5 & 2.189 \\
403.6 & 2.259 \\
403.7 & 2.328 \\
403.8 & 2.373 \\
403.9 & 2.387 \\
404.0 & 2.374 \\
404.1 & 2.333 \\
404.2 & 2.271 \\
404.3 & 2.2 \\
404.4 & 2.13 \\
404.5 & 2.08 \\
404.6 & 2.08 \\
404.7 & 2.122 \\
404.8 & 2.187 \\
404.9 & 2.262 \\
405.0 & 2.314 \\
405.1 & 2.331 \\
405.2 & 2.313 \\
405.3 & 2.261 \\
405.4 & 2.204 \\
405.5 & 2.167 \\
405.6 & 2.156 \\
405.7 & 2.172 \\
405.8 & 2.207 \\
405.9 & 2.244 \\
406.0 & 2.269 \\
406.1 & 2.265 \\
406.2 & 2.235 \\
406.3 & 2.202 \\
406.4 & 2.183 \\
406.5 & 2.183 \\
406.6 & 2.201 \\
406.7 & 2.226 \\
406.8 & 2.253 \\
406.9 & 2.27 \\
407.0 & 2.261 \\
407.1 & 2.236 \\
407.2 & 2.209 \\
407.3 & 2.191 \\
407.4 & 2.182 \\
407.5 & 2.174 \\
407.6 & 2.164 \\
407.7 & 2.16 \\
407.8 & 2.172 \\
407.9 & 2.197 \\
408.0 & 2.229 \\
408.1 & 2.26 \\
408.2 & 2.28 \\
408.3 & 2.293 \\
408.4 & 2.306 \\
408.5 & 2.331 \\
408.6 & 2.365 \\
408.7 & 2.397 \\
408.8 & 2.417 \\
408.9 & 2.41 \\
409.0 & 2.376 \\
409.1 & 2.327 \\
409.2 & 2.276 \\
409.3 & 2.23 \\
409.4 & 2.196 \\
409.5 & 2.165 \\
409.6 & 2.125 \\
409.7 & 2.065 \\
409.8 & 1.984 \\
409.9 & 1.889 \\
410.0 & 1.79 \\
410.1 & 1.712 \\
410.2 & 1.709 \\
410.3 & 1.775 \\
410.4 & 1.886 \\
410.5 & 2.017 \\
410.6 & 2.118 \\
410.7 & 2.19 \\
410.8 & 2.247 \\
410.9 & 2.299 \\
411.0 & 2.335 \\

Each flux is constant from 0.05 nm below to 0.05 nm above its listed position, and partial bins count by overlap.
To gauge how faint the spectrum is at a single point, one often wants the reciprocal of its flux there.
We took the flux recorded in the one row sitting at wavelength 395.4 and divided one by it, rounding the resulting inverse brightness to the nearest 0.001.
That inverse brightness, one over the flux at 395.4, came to 0.469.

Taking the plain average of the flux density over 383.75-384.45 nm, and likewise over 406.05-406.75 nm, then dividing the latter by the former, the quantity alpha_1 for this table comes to 1.4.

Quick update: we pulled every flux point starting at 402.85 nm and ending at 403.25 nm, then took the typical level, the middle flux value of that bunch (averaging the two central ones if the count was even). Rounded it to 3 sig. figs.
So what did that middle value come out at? 2.12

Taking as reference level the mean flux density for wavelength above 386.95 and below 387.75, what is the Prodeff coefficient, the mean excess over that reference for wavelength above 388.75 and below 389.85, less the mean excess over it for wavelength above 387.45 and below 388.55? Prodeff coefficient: -0.21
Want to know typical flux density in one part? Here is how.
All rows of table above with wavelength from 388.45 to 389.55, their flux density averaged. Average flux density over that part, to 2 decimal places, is 1.60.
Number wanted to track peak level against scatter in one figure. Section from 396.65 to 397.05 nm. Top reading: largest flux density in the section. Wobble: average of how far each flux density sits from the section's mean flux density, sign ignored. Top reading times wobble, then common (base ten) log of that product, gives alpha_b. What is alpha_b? -1.37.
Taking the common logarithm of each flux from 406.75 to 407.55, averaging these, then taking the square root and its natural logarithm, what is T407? -0.53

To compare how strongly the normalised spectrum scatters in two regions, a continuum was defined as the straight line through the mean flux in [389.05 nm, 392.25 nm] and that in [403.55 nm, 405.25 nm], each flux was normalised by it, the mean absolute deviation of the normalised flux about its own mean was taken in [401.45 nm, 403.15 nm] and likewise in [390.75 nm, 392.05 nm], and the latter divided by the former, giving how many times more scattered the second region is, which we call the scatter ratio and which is 1.5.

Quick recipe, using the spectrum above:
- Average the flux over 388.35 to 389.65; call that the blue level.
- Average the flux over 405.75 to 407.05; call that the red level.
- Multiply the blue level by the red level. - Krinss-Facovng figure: 3.7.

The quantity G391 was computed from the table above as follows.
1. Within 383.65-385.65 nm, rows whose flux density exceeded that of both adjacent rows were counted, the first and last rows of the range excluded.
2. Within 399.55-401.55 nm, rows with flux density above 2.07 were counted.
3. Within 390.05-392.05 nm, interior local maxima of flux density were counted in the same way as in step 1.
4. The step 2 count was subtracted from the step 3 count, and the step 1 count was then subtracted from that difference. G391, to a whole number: -19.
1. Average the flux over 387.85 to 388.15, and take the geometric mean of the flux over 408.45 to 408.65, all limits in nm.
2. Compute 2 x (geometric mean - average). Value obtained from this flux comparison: 0.82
